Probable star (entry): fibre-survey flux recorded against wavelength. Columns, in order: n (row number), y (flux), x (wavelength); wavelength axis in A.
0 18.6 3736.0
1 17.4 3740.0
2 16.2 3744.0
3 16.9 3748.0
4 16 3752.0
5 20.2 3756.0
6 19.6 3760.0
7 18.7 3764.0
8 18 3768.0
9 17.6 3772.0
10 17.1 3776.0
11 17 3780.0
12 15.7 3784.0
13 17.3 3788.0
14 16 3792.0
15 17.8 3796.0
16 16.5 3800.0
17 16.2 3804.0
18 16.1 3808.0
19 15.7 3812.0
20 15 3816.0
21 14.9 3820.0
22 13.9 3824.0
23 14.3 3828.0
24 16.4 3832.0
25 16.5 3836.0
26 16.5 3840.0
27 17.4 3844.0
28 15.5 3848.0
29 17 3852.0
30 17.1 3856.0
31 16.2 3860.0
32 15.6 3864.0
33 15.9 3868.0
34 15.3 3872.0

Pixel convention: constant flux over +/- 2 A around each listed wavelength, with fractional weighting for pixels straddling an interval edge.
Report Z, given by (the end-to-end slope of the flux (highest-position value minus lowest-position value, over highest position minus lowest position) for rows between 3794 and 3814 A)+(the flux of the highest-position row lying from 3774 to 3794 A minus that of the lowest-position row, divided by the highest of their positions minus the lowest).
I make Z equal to -0.20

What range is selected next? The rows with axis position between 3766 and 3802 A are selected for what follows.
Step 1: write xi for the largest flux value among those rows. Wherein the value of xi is 18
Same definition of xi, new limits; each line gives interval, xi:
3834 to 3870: 17.4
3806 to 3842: 16.5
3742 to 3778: 20.2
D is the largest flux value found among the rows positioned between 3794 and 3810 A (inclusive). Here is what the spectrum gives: 17.8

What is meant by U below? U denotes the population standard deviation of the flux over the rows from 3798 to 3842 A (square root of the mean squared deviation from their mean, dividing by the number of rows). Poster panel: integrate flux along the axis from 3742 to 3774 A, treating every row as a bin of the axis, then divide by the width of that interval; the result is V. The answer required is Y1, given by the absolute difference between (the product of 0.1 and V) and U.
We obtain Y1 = 0.9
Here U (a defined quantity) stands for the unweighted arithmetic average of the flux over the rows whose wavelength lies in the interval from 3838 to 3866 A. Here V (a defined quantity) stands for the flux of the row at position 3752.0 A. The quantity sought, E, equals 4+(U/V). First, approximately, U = 16.5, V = 16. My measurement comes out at 5.03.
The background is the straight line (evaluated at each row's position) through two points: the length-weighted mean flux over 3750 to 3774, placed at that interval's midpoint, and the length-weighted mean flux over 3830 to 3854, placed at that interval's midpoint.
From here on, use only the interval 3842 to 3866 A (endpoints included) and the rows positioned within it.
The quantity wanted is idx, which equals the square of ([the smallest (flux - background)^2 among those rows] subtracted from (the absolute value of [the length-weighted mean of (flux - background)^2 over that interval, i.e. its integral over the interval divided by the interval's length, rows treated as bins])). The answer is 0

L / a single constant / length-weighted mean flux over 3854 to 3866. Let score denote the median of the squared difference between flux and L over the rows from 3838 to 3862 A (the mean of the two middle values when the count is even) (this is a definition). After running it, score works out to 0.6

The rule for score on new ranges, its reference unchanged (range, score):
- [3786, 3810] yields 0.1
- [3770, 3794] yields 0.6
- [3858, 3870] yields 0.2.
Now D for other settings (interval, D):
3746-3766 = 20.2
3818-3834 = 16.4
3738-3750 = 17.4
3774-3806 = 17.8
